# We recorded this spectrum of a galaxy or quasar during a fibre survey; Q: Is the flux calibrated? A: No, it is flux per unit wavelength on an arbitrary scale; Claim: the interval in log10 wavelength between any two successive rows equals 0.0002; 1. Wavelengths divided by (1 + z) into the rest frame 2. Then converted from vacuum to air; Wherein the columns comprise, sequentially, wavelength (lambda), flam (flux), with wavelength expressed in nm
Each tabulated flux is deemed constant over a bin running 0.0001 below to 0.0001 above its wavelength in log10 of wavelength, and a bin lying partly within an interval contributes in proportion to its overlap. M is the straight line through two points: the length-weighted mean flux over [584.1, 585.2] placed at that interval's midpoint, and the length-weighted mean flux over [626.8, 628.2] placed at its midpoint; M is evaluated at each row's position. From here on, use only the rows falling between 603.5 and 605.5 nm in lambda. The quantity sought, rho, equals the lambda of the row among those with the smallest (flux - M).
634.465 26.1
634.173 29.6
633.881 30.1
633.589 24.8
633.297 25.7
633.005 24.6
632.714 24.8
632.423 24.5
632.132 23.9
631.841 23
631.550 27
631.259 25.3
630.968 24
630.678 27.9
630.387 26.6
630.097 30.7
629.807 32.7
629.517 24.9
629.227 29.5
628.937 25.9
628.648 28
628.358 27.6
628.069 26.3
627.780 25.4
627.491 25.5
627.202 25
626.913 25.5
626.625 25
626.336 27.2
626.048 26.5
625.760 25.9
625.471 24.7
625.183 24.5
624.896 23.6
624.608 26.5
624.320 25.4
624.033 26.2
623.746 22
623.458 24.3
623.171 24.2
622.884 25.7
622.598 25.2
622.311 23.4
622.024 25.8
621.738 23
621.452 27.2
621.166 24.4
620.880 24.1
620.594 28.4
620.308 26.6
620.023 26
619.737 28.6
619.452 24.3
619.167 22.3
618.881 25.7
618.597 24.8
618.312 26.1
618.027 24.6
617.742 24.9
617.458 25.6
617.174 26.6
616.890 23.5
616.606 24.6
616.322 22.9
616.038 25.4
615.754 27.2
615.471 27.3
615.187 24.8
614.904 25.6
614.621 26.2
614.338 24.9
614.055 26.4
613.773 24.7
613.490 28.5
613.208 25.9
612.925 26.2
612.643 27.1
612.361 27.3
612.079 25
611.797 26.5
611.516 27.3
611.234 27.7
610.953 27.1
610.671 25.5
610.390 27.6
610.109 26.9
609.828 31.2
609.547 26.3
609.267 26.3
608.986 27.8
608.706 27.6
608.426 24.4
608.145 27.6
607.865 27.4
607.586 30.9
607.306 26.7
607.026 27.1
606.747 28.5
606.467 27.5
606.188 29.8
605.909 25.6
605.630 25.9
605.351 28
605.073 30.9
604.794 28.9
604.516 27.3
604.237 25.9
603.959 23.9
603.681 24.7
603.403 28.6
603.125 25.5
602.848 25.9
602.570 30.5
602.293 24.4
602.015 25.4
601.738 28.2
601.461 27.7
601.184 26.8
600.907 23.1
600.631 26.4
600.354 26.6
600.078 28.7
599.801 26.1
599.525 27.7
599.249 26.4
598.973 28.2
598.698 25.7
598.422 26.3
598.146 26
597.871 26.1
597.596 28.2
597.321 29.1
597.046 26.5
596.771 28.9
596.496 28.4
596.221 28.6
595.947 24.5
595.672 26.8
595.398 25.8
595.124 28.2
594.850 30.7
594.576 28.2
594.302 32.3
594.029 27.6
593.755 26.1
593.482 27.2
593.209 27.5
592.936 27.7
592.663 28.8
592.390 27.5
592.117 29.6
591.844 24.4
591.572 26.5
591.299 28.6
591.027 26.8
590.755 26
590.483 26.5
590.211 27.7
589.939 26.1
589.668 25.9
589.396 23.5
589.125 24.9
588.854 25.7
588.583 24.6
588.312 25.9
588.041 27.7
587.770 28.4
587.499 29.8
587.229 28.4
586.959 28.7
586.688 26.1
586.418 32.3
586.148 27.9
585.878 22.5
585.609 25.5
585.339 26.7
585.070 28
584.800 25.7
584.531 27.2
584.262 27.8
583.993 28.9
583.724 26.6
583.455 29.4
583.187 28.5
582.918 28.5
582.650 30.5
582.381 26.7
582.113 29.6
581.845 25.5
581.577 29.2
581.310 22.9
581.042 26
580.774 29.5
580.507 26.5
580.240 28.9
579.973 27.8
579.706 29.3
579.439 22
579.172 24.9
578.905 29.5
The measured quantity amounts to 603.959 nm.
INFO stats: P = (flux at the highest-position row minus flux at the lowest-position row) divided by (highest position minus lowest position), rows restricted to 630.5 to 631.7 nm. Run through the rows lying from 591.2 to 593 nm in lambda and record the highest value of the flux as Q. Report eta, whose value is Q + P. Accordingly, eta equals 28.6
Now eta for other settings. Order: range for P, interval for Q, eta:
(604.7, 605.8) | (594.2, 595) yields 28.7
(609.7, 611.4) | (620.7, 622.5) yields 24.7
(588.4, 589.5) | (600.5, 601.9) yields 26.8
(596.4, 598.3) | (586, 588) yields 30.8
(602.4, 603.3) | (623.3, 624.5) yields 17.2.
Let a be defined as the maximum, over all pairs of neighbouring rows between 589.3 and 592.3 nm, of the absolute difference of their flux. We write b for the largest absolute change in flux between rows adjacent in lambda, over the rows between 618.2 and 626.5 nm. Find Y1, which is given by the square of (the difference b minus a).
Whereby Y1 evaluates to 1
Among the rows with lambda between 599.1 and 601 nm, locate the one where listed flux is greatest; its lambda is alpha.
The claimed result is 600.078 nm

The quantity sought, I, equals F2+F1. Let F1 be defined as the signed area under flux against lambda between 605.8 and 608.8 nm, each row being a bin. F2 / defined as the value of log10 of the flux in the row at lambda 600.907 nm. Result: 84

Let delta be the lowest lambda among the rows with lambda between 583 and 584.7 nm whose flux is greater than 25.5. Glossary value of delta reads 583.187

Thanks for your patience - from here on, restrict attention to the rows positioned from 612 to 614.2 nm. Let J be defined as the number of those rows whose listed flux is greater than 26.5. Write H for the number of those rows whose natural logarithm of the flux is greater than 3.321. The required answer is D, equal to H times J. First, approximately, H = 1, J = 3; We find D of 3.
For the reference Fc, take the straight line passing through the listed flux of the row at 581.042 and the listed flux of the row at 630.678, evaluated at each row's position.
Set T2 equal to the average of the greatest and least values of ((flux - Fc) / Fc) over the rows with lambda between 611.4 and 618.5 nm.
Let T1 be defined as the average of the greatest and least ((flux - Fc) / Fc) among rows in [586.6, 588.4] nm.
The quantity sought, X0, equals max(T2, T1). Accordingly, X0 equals 0.06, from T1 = 0.06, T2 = -0.058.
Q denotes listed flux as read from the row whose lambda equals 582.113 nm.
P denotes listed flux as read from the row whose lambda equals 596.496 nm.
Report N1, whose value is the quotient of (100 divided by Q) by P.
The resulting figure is 0.12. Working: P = 28.4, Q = 29.6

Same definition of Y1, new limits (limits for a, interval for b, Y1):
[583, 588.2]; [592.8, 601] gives 2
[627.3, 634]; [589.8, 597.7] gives 7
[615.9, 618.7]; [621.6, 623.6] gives 0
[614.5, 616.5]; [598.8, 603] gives 13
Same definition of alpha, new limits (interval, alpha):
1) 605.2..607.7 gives 607.586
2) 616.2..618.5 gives 617.174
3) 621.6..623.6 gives 622.024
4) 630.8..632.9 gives 631.550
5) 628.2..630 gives 629.807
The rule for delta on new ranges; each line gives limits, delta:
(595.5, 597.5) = 595.672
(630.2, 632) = 630.387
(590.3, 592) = 590.483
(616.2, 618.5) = 617.174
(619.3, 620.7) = 619.737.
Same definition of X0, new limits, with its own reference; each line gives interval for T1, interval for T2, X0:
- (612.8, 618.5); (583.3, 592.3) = 0.05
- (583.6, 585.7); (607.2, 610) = 0.04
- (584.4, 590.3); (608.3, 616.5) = 0.05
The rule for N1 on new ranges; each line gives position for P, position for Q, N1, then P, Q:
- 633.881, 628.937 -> 0.13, 30.1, 25.9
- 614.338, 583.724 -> 0.15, 24.9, 26.6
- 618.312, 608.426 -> 0.16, 26.1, 24.4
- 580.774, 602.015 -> 0.13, 29.5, 25.4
